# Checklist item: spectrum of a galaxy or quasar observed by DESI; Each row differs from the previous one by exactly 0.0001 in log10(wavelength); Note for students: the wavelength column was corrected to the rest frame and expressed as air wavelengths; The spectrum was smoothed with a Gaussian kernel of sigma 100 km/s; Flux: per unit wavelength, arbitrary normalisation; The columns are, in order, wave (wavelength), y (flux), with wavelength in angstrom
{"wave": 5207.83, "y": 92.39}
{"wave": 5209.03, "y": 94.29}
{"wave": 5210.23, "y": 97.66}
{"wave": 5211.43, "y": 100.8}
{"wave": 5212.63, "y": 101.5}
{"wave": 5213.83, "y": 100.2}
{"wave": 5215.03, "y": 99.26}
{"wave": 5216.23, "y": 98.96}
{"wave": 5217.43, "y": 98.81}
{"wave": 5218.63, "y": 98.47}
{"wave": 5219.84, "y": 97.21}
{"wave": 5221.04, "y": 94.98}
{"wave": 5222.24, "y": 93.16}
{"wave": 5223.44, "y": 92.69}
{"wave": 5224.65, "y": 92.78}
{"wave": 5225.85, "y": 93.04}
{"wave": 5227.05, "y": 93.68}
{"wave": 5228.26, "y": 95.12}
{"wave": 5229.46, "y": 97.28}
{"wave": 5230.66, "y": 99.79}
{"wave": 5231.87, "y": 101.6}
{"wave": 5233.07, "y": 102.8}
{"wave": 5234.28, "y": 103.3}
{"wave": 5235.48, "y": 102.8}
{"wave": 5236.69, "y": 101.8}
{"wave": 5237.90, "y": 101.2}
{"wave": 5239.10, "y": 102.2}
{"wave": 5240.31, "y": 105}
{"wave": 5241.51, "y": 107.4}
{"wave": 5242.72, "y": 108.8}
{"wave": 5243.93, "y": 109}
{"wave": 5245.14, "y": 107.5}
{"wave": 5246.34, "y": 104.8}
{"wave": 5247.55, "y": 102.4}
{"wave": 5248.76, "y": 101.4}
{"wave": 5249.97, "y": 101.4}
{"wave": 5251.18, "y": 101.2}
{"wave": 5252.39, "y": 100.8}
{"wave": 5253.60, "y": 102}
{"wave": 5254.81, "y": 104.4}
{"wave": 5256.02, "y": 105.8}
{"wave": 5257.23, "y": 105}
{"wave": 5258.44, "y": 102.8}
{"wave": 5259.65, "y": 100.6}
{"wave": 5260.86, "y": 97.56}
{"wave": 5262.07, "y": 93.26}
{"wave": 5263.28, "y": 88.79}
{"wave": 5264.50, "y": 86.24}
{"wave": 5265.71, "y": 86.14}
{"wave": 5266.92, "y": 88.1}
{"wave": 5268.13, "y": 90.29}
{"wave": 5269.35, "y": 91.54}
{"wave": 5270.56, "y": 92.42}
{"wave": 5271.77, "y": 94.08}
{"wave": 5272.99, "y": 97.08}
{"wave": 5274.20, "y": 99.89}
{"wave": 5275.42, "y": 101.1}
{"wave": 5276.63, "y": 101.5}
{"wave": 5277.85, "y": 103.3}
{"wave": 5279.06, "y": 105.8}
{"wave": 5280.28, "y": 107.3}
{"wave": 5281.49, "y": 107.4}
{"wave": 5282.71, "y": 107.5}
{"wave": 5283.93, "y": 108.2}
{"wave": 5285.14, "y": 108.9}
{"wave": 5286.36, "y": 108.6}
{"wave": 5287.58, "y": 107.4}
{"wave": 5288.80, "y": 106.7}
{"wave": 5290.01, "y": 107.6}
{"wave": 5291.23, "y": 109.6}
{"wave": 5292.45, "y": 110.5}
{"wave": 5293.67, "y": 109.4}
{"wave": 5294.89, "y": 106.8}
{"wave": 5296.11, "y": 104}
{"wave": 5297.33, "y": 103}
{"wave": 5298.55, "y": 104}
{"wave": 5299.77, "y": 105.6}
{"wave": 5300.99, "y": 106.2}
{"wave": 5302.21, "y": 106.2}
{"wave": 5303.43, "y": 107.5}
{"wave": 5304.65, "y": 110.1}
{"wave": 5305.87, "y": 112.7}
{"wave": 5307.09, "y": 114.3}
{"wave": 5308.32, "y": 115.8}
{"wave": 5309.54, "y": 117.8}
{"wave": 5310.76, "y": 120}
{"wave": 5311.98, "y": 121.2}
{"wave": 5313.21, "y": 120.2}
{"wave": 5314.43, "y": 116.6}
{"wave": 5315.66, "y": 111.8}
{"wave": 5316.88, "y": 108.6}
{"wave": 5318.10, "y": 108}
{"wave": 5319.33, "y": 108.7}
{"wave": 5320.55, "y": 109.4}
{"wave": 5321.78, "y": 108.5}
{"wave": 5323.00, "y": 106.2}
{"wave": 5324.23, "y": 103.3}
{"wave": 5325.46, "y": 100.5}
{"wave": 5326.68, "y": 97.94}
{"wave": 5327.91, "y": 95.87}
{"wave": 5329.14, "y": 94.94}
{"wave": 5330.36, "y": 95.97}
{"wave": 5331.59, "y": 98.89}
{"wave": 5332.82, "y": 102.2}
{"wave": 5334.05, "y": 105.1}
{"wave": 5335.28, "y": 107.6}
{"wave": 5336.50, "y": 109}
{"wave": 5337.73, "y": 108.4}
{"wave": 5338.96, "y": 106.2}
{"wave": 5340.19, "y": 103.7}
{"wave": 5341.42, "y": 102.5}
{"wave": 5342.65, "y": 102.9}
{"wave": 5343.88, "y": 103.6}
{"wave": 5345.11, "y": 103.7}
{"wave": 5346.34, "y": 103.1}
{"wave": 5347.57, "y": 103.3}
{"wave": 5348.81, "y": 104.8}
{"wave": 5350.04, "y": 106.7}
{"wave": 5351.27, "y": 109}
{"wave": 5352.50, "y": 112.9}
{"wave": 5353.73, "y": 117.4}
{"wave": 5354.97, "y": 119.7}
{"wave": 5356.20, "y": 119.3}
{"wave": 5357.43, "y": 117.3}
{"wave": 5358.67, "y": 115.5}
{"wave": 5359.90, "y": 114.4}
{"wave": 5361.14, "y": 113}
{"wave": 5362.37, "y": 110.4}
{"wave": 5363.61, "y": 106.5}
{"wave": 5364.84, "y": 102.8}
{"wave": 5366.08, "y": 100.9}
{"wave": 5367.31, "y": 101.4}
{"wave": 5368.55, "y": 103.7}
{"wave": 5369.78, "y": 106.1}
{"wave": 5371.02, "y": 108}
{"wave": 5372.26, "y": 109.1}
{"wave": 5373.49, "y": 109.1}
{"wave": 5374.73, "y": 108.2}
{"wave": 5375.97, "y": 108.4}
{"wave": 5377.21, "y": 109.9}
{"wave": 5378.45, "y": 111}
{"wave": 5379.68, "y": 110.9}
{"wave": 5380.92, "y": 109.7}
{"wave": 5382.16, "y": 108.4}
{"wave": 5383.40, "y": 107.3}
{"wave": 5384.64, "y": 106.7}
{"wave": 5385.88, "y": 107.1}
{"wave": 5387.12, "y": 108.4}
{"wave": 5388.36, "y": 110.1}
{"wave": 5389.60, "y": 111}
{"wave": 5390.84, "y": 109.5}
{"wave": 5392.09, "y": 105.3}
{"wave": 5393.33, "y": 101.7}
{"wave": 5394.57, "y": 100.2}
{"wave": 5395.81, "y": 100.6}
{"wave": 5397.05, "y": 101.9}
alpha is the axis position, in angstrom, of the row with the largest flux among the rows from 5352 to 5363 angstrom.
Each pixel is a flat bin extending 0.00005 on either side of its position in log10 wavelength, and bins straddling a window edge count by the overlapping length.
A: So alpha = 5354.97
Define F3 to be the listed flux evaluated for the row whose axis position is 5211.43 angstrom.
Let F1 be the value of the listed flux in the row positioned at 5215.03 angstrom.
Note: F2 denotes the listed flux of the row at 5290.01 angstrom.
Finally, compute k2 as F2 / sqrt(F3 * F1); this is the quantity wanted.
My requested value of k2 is 1.08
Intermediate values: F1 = 99.26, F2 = 107.6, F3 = 100.8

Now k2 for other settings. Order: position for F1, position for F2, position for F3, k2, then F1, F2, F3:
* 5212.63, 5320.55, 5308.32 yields 1.01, 101.5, 109.4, 115.8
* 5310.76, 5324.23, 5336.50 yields 0.90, 120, 103.3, 109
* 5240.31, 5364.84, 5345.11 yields 0.99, 105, 102.8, 103.7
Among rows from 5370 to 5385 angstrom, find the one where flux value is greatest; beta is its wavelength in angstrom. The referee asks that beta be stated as 5378.45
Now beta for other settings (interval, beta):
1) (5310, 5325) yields 5311.98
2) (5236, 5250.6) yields 5243.93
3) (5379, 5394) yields 5389.60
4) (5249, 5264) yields 5256.02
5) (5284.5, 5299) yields 5292.45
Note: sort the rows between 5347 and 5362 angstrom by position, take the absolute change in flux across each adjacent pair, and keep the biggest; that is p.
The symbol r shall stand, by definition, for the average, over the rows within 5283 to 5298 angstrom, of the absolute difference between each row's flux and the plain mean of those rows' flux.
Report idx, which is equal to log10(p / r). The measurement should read 0.44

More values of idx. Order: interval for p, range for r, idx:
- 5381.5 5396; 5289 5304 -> 0.35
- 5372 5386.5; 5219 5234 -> -0.30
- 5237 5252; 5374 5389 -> 0.36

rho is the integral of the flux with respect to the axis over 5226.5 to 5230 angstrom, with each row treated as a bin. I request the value 334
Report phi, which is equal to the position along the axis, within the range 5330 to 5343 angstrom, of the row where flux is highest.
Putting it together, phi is 5336.50 angstrom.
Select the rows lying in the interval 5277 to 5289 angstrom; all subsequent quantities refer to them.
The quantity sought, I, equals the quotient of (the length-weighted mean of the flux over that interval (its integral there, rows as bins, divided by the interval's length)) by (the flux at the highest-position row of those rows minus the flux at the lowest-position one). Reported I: 31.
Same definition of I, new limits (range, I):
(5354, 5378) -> -11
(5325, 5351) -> 17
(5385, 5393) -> -60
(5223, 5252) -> 12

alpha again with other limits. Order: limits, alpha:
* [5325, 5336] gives 5335.28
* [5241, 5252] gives 5243.93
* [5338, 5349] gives 5338.96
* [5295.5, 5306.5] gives 5305.87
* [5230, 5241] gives 5240.31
